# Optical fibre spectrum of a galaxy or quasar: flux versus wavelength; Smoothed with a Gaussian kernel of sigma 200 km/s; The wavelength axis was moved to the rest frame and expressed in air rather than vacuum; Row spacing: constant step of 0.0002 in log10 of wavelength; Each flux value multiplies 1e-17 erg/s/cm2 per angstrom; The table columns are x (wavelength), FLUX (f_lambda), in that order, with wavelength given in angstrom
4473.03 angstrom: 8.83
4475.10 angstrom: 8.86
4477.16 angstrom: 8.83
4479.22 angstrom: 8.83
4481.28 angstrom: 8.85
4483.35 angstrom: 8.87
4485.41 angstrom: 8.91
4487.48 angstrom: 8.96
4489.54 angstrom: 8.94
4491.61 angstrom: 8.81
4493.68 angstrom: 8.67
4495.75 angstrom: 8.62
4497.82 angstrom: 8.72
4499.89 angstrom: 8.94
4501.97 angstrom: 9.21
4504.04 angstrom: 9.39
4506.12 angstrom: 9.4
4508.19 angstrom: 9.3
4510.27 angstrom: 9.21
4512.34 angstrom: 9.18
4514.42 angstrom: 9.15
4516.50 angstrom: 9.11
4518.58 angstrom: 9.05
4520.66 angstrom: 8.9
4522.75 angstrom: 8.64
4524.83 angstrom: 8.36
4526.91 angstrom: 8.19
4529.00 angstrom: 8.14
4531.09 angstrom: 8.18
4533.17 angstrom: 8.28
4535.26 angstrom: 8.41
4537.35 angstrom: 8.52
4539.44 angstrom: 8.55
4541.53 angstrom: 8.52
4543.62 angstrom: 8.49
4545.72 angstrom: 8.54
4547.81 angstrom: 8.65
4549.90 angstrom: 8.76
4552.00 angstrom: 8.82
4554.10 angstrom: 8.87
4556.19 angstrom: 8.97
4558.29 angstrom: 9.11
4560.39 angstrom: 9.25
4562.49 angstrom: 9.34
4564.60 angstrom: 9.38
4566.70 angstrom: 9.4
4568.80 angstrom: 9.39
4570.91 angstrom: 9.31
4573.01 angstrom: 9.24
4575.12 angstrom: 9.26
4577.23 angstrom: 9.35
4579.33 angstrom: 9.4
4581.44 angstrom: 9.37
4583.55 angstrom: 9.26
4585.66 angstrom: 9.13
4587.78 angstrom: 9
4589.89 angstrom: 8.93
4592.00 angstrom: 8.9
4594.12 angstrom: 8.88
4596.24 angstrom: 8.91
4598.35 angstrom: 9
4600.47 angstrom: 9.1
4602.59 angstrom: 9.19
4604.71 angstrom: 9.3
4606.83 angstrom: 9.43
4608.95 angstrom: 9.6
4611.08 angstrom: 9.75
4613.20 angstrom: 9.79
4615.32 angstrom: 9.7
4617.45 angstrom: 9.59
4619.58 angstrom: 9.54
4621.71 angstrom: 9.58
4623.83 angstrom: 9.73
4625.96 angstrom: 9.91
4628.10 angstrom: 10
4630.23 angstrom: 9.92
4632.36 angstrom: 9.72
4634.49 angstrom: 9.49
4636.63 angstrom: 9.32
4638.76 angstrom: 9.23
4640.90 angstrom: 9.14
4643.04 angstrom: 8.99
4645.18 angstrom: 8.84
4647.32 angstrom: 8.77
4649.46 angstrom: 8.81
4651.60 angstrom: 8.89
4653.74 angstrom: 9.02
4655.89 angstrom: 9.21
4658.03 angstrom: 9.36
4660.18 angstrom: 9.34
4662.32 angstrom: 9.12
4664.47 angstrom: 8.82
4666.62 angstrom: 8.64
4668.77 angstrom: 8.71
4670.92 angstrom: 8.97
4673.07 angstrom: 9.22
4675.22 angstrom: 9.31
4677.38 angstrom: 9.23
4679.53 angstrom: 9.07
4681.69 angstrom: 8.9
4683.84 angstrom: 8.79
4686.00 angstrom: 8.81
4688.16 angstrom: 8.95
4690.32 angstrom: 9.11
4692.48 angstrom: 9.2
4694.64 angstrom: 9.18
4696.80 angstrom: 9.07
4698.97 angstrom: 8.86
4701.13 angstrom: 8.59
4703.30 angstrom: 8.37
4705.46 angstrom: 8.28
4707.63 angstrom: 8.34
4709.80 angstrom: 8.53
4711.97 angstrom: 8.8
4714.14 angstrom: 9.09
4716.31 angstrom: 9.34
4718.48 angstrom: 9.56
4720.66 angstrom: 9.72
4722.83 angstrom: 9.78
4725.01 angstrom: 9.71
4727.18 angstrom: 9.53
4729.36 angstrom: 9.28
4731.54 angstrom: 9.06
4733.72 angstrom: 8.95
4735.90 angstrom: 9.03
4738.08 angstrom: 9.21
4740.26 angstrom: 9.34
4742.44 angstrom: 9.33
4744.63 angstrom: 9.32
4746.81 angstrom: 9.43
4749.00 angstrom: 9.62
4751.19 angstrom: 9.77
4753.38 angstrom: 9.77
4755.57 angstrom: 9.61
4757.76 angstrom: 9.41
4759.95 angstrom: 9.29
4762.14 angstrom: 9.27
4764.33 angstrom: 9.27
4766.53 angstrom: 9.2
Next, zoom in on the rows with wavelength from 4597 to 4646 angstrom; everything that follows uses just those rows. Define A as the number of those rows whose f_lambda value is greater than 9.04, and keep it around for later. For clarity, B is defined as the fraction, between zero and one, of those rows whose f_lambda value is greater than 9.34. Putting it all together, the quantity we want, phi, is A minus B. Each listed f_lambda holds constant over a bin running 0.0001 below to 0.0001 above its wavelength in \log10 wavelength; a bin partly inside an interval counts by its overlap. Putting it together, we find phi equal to 19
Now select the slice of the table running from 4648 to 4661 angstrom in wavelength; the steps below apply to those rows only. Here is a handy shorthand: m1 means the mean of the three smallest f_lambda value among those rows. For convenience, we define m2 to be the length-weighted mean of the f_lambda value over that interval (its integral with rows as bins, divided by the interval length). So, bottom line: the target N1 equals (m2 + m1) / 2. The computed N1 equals 9.00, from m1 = 8.91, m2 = 9.09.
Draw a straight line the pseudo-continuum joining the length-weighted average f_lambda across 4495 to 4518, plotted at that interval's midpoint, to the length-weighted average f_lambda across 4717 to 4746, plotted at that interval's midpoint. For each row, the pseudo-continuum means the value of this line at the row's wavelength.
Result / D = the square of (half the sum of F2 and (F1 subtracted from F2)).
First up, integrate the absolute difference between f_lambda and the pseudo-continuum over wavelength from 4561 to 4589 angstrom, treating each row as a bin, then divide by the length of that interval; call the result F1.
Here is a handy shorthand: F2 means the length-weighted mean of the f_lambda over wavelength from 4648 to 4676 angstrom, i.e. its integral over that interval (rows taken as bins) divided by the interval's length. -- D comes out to 80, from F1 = 0.14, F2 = 9.03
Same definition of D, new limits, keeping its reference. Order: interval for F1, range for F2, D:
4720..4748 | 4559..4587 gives 85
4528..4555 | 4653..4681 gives 77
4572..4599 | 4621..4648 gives 87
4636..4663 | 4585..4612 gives 82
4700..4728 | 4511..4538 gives 70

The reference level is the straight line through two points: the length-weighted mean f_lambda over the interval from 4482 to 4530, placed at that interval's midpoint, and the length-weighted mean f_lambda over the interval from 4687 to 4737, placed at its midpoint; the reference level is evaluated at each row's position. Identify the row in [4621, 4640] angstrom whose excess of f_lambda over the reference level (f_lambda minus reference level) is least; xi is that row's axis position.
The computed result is 4638.76 angstrom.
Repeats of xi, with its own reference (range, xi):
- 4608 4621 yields 4619.58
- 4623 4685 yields 4666.62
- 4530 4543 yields 4531.09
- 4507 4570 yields 4529.00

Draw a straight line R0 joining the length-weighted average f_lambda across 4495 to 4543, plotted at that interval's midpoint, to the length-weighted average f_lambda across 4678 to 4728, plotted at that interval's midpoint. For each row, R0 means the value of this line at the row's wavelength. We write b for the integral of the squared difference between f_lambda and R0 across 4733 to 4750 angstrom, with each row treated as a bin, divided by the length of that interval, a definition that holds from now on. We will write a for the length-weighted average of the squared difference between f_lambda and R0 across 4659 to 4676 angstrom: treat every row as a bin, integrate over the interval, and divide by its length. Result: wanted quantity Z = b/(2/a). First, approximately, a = 0.07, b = 0.079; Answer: 0.003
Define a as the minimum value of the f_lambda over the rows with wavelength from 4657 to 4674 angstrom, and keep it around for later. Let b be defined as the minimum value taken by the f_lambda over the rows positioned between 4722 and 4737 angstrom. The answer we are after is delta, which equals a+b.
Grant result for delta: 17.6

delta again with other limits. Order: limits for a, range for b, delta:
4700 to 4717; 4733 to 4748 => 17.2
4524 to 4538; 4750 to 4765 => 17.4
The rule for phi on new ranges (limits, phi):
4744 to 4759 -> 6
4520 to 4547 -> 0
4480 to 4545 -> 9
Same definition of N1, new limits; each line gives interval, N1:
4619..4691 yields 8.95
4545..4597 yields 8.88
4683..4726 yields 8.67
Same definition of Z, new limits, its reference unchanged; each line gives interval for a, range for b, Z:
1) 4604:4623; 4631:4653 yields 0.034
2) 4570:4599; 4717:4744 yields 0.010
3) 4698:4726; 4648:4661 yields 0.009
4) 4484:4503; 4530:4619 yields 0.004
